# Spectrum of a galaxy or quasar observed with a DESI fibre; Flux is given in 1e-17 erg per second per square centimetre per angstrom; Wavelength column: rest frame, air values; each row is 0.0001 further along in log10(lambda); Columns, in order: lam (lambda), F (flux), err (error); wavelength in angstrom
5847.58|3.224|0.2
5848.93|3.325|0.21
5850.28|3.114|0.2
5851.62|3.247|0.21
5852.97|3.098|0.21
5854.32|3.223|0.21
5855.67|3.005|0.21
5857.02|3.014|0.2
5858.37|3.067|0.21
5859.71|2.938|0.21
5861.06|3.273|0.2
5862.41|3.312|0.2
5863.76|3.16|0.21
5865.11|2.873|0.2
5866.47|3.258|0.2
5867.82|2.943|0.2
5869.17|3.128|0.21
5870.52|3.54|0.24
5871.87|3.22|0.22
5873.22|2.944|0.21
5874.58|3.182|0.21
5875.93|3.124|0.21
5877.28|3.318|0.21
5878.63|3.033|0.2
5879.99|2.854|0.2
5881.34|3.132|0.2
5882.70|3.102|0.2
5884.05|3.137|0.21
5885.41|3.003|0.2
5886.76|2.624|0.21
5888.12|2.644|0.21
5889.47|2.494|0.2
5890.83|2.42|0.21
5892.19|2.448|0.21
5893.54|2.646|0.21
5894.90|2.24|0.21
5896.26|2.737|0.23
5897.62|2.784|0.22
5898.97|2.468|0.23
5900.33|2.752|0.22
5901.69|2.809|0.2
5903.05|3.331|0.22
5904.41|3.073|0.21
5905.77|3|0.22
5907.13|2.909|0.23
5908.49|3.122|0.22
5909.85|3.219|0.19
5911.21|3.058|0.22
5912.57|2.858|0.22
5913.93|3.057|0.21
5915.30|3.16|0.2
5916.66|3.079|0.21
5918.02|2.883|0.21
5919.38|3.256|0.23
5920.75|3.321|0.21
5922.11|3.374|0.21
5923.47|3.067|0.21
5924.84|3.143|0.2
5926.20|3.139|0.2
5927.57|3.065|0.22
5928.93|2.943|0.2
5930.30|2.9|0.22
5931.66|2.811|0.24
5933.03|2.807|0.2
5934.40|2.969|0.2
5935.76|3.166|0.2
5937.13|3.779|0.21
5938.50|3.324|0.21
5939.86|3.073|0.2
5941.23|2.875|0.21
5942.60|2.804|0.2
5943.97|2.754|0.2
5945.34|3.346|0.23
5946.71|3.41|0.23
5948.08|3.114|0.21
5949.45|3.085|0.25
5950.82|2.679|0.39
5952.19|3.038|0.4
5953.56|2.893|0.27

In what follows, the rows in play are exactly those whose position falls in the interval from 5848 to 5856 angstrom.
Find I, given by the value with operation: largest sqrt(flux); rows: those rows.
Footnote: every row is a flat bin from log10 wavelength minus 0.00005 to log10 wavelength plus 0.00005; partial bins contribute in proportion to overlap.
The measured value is 1.82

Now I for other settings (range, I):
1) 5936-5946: 1.94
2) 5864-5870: 1.80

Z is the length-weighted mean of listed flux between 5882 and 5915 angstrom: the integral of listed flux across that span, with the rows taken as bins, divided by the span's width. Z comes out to 2.83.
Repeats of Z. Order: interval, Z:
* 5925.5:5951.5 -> 3.05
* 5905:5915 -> 3.04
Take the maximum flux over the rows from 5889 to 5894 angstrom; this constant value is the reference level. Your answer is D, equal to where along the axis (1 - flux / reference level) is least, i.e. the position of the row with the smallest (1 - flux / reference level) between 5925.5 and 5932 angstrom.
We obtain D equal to 5926.20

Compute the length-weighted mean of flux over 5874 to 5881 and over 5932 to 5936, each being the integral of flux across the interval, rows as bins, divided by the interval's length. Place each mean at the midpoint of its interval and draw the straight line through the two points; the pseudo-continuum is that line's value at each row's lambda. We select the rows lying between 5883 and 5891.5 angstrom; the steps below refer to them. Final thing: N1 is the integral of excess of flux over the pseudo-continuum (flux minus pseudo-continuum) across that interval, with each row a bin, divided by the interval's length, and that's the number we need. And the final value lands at -0.34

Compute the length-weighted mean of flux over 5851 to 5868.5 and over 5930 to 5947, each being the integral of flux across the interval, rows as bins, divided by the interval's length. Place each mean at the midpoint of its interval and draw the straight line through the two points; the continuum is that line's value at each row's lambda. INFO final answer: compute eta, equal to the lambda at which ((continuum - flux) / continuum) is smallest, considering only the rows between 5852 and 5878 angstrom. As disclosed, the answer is 5870.52 angstrom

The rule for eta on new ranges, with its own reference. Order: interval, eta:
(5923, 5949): 5937.13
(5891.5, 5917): 5903.05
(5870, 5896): 5870.52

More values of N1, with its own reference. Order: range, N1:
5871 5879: 0.04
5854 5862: -0.07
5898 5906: -0.14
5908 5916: 0.07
